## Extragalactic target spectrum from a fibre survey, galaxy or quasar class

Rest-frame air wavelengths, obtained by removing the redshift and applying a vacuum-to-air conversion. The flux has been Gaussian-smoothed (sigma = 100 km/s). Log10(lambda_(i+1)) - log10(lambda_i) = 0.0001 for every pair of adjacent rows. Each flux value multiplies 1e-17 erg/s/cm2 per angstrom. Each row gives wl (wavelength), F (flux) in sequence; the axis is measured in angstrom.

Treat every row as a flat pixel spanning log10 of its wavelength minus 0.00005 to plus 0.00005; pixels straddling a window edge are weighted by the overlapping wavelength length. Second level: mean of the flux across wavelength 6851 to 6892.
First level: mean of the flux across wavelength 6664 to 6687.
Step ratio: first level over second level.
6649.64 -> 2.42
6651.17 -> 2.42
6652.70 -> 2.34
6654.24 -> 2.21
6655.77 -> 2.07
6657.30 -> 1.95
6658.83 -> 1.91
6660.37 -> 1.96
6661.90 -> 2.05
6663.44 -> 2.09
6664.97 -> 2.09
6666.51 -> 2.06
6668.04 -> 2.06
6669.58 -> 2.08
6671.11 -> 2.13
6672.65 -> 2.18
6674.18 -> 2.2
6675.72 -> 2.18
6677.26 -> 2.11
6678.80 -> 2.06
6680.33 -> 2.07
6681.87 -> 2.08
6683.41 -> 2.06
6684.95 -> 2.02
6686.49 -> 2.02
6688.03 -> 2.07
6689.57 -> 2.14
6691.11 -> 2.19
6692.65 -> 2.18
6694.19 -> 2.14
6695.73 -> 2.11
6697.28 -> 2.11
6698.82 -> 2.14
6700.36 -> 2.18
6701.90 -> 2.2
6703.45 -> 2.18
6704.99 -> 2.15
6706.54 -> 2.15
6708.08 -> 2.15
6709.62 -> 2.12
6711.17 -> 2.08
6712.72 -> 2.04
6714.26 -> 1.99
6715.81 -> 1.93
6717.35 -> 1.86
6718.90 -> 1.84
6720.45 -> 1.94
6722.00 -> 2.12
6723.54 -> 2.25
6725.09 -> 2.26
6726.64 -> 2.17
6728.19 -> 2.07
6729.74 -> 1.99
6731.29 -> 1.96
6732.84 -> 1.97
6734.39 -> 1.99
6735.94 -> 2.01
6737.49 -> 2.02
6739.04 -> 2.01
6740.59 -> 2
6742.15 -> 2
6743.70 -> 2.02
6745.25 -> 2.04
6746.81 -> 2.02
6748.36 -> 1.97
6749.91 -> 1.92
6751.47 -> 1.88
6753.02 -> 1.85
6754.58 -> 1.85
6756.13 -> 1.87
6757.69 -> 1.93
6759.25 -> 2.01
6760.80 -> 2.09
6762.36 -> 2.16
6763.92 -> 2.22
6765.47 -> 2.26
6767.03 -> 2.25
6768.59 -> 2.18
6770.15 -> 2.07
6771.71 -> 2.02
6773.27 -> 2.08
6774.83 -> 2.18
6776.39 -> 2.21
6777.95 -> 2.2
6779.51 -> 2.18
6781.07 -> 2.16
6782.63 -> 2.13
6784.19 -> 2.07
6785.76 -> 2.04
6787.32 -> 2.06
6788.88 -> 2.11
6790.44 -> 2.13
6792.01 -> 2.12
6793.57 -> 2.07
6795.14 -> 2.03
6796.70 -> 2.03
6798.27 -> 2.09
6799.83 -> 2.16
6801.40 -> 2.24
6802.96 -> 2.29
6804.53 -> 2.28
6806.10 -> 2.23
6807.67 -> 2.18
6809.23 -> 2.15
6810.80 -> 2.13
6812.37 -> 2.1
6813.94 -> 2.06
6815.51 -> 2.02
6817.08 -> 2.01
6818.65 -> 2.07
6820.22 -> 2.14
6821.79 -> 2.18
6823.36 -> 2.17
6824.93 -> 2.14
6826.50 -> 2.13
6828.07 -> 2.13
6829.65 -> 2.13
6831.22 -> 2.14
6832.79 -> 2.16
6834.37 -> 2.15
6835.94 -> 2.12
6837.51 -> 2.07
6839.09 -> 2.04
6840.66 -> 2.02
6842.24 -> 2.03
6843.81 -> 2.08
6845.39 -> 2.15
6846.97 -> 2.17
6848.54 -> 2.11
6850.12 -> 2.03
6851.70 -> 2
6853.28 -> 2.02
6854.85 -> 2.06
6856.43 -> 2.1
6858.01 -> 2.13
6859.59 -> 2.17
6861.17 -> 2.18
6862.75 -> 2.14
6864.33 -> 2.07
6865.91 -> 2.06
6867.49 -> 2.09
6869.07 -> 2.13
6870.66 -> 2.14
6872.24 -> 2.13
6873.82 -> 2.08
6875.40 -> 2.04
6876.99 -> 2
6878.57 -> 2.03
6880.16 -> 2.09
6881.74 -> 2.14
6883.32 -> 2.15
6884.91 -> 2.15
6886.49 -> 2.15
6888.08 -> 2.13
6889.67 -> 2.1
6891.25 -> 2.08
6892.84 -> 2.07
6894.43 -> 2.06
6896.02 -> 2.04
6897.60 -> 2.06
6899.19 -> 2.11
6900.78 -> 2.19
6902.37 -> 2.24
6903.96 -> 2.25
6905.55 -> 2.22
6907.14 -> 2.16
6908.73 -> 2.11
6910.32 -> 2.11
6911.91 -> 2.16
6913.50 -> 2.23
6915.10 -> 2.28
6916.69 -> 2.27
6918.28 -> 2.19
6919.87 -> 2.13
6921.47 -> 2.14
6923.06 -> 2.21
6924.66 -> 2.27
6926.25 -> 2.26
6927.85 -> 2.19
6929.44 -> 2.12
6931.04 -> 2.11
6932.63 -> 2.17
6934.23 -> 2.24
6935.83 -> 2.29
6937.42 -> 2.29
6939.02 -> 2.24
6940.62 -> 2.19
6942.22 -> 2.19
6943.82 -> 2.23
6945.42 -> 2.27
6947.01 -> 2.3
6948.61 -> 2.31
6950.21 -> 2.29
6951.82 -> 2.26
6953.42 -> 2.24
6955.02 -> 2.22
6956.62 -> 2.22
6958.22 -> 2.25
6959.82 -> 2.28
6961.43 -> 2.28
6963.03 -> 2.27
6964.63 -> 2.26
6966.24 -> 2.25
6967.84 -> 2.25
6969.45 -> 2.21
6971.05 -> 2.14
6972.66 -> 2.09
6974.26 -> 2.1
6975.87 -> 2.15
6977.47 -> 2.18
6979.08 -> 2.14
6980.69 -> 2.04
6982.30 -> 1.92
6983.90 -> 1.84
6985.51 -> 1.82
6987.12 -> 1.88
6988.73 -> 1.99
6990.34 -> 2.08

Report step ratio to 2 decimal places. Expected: 1.00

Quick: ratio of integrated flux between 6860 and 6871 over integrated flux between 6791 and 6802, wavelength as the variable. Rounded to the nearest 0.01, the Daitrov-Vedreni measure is 1.01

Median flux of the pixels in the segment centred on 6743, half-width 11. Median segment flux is 2.00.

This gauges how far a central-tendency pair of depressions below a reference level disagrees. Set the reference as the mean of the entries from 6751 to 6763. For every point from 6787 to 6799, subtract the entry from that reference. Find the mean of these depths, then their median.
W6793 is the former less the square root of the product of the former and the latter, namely -0.25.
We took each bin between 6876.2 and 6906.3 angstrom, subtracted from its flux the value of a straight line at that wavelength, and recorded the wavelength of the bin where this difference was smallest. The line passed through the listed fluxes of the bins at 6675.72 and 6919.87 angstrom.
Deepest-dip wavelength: 6876.99 angstrom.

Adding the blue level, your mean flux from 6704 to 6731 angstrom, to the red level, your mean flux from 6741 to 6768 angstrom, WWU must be 4.09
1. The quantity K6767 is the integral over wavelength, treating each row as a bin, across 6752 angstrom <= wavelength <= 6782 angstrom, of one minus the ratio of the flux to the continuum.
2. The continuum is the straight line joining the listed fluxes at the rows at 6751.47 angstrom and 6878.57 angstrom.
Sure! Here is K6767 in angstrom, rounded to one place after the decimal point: -3.0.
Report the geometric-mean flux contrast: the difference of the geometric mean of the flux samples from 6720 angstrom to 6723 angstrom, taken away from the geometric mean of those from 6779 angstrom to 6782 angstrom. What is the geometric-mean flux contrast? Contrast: 0.14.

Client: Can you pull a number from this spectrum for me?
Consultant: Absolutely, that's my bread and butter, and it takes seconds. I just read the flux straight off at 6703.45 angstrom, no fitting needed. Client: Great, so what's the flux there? 2.18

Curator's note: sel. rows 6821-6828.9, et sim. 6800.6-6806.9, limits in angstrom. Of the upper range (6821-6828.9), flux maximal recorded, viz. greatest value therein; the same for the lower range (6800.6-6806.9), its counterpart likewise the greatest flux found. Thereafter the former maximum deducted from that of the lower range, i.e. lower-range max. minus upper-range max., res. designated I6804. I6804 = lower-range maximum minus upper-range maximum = 0.11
